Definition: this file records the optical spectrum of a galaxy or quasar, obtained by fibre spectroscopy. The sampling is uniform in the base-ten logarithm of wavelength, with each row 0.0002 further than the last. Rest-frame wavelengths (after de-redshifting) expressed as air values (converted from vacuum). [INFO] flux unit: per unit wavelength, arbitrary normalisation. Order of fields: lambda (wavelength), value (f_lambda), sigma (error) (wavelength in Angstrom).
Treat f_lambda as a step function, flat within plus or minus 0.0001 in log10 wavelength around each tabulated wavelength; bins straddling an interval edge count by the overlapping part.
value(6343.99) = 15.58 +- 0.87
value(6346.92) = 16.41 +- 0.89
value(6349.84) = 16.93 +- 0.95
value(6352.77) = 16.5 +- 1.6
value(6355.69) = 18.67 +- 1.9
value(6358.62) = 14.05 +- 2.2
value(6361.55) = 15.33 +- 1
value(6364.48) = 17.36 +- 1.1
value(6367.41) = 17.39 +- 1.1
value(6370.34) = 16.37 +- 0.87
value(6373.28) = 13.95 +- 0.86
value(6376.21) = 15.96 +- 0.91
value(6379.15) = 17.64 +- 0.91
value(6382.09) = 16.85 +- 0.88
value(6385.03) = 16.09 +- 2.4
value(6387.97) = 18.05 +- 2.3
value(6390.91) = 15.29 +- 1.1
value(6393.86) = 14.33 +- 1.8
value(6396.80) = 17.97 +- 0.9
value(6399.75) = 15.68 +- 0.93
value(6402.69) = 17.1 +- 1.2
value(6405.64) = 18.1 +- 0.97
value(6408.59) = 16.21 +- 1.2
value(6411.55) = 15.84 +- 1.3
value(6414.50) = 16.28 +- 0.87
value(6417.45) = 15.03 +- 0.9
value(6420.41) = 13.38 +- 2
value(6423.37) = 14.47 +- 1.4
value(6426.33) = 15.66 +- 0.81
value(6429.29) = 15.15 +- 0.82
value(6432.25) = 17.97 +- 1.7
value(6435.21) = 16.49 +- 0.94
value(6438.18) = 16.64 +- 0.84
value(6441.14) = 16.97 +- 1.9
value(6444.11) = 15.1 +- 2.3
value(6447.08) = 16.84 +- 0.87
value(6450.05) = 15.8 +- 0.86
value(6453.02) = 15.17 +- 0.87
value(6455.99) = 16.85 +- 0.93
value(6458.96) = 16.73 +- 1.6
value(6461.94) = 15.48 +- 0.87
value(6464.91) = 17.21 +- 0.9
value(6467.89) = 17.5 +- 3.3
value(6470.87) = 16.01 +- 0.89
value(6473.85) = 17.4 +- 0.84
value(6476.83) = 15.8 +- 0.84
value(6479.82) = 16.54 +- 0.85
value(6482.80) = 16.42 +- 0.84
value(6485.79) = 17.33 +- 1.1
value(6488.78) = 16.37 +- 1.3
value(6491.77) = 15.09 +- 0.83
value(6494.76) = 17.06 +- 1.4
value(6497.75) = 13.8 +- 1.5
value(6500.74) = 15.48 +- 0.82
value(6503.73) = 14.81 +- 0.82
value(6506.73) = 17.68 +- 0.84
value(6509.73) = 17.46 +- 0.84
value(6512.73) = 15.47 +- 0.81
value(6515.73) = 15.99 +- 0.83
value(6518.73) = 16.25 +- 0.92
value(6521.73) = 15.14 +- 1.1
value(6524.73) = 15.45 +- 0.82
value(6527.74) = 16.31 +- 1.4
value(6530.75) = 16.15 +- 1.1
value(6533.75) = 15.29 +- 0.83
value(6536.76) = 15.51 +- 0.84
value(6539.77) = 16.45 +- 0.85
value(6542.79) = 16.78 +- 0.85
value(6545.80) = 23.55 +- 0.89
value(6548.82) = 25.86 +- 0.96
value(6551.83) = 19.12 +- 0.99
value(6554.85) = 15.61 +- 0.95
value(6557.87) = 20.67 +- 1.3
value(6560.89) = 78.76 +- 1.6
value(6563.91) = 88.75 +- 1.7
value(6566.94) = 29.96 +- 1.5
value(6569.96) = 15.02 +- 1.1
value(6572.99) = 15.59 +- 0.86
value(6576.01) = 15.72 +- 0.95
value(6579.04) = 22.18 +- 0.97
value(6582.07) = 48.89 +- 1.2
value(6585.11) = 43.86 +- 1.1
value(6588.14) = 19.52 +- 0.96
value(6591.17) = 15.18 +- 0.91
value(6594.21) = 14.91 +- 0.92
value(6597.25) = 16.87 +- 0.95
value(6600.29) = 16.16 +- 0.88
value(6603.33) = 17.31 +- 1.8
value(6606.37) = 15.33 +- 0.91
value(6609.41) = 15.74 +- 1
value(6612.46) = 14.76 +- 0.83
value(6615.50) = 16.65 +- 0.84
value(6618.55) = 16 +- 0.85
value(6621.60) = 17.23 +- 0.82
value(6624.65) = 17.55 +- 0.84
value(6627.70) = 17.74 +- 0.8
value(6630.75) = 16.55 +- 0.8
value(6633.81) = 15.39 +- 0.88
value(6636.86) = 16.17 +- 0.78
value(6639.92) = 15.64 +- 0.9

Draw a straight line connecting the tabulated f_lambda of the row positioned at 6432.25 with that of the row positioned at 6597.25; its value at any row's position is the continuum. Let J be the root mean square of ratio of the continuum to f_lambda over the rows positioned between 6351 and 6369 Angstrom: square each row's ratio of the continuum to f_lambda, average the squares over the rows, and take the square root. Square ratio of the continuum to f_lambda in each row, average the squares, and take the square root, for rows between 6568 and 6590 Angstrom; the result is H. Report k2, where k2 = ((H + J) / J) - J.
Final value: 0.64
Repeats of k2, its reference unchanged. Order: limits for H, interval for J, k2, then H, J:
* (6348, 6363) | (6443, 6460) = 0.92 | 1.15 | 1.11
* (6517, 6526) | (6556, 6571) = 1.92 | 1.11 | 0.69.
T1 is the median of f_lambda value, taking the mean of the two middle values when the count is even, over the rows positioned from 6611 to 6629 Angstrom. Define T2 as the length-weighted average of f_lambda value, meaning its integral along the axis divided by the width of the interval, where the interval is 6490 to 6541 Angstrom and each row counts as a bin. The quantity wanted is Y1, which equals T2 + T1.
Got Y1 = 32.8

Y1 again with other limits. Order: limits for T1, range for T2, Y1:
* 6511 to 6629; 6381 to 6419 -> 32.7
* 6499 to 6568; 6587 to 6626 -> 32.7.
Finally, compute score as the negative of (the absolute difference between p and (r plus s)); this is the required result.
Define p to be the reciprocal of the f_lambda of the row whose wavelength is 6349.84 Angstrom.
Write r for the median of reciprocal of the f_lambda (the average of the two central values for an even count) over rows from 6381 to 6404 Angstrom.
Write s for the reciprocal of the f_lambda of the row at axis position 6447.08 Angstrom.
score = -0.061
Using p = 0.059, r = 0.0607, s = 0.059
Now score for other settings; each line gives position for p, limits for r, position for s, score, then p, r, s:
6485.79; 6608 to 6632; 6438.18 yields -0.063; 0.058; 0.0602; 0.060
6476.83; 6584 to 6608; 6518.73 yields -0.059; 0.063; 0.0606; 0.062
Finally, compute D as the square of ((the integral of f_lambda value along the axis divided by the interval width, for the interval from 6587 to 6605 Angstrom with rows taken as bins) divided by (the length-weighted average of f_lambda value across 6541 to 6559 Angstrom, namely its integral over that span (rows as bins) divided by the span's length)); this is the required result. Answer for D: 0.67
